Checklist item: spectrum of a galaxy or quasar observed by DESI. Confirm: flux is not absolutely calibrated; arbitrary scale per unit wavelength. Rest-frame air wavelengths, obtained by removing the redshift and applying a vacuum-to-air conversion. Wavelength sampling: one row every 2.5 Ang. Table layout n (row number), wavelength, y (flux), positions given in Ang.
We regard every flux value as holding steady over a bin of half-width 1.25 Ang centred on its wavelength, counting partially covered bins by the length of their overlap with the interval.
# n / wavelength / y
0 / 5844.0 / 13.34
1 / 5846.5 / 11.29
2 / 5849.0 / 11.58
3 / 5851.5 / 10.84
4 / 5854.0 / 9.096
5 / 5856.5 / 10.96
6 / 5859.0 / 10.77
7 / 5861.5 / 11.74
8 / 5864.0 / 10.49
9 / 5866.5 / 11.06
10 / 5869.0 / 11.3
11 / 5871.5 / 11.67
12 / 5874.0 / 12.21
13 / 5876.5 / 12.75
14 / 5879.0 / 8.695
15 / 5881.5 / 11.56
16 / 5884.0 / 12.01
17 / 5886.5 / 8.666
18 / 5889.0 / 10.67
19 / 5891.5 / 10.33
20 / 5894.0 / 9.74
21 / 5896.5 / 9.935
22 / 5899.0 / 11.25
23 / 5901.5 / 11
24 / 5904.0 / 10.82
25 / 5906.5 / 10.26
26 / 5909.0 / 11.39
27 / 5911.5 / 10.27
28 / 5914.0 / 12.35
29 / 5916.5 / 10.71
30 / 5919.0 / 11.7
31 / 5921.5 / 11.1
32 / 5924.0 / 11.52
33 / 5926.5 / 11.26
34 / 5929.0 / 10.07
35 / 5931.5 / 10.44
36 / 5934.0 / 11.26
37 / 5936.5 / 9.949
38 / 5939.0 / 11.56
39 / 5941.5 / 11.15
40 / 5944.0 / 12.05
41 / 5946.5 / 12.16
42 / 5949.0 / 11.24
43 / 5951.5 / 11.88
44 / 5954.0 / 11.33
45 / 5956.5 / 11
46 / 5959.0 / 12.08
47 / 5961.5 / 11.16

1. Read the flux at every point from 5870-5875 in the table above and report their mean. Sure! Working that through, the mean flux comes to 11.9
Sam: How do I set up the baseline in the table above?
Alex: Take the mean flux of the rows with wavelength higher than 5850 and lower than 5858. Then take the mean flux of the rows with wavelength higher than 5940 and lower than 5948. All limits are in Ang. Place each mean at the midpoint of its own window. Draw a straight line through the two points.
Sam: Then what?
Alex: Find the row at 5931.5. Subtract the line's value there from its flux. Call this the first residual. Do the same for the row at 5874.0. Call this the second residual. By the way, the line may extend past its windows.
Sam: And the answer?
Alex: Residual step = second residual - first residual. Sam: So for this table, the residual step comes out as 2.7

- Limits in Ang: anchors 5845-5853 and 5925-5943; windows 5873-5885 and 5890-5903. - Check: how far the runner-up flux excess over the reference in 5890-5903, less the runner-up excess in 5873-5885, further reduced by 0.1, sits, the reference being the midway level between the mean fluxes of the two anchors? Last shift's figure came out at -1.3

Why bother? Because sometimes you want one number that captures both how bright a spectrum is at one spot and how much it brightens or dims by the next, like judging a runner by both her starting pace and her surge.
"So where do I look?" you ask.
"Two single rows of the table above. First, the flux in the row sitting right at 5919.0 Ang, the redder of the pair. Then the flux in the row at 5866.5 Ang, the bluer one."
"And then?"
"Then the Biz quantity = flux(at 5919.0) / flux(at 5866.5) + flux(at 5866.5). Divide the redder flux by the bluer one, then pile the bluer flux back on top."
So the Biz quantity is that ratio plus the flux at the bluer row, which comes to 12.1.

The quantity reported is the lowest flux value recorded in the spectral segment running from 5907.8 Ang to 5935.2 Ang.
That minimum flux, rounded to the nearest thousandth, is 10.070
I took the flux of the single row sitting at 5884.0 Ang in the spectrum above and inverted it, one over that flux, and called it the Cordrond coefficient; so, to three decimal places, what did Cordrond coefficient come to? 0.083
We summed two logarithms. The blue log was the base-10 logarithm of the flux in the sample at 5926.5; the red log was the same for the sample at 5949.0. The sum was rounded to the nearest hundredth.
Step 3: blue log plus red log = 2.10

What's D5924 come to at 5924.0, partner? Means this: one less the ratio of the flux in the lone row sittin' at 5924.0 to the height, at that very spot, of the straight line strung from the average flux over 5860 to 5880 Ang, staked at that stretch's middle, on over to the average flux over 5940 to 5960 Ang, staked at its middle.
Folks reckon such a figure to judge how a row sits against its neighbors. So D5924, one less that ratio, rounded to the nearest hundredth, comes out 0.00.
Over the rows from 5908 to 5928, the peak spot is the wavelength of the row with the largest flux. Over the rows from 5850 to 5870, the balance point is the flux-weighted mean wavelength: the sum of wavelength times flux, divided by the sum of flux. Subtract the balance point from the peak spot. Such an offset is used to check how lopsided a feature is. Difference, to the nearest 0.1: 53.6 Ang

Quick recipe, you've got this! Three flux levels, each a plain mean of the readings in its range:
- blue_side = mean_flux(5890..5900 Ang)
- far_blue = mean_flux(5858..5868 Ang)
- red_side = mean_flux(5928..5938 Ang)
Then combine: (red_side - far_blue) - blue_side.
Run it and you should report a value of -10.9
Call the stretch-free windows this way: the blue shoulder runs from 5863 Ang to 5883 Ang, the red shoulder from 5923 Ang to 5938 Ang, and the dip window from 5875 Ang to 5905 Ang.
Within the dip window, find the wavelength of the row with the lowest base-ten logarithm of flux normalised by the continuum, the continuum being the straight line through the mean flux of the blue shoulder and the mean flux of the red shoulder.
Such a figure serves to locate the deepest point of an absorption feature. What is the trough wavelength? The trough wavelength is 5879.0 Ang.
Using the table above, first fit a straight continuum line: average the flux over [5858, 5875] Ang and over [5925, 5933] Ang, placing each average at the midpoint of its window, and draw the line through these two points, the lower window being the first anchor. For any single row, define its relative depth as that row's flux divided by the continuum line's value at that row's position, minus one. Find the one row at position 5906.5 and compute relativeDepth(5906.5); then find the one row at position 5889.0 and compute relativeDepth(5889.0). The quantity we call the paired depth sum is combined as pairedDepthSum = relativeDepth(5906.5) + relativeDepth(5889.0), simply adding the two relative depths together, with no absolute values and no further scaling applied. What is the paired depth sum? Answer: -0.09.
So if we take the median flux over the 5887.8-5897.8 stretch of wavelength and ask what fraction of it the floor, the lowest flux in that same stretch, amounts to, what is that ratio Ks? 0.96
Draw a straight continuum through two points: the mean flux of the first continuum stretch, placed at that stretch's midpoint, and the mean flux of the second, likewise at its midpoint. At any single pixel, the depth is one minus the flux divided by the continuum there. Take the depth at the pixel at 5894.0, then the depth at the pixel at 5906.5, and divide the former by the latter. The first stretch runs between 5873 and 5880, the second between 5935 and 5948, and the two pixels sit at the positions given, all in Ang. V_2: 1.5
